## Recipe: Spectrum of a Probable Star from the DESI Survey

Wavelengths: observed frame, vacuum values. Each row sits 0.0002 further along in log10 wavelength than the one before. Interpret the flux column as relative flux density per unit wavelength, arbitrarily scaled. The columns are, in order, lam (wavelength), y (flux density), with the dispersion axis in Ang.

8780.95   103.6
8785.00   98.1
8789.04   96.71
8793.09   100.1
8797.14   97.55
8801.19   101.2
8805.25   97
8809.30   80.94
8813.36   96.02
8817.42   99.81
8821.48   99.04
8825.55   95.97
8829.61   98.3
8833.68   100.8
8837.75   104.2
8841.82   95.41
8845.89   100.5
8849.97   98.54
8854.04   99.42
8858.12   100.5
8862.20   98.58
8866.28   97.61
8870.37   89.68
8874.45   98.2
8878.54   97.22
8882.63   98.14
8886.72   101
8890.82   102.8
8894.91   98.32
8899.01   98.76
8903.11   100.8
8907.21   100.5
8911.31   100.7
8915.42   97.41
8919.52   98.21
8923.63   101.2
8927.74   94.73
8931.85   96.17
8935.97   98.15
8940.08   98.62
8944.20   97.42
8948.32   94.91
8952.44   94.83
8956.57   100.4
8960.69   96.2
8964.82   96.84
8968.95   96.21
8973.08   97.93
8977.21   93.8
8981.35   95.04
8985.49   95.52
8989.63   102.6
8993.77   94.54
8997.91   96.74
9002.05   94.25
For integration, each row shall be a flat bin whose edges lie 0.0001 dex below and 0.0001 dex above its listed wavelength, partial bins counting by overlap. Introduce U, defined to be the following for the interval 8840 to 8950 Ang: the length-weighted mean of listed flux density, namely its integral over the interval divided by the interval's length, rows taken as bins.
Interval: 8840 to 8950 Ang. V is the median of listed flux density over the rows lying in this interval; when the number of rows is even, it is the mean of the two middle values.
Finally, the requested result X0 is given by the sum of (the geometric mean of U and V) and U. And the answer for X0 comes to 197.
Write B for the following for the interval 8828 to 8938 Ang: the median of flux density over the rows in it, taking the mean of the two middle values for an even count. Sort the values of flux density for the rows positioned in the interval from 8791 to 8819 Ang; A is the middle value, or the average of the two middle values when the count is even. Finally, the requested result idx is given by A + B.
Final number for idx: 196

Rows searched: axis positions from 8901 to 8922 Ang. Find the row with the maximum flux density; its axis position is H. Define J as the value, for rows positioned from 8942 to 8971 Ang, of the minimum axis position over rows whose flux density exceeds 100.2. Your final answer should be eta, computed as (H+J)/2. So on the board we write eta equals 8929.8 Ang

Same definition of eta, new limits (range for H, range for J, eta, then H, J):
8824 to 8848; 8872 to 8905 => 8862.2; 8837.75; 8886.72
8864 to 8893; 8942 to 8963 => 8923.7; 8890.82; 8956.57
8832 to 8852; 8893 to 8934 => 8870.4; 8837.75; 8903.11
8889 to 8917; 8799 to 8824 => 8846.0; 8890.82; 8801.19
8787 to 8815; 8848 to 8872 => 8829.7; 8801.19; 8858.12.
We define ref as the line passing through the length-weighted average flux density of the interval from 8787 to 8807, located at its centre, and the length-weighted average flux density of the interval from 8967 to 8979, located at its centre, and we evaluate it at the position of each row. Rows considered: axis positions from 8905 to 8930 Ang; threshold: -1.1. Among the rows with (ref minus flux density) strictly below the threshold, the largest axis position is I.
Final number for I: 8923.63 Ang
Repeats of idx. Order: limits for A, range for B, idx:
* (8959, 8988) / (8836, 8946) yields 195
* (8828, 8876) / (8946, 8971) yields 195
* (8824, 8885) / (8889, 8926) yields 199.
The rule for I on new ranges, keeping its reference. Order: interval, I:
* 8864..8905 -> 8903.11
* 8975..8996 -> 8989.63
